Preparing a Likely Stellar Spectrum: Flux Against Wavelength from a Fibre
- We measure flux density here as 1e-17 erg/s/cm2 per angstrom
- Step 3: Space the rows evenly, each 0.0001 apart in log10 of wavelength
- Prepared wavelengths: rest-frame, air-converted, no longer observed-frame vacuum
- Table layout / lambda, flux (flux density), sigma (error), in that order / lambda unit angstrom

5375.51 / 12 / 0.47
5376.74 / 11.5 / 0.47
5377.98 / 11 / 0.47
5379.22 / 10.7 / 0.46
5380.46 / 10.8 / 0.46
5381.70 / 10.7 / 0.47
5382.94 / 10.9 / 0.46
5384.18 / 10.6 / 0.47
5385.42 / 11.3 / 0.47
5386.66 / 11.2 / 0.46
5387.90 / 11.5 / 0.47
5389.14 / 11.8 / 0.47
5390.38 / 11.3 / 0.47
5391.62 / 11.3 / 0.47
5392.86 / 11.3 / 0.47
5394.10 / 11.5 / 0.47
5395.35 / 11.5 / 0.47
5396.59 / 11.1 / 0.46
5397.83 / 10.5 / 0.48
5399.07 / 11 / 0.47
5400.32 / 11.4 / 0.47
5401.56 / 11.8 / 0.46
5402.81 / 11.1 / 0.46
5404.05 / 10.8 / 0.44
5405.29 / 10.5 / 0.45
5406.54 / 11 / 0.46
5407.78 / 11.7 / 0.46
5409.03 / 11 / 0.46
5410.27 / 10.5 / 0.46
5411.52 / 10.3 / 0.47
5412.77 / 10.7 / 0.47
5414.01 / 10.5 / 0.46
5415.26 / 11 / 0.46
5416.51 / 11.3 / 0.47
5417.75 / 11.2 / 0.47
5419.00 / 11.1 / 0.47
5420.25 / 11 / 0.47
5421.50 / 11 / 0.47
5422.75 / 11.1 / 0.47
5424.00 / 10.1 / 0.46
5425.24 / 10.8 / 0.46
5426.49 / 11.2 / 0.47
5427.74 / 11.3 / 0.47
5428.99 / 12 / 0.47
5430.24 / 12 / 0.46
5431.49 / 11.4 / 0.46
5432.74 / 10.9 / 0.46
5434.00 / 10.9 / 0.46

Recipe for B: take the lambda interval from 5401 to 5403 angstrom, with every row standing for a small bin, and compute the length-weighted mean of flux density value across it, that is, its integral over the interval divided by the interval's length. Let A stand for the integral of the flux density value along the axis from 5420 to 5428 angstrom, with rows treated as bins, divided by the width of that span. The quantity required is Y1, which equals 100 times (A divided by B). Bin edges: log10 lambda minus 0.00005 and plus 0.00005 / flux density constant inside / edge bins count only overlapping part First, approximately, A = 10.9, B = 11.5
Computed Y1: 95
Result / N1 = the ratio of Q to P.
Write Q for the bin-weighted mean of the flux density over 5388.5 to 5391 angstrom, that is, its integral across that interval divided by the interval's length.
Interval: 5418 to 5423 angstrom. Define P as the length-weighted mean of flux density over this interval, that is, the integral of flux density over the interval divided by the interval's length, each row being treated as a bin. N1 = 1.05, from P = 11.0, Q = 11.6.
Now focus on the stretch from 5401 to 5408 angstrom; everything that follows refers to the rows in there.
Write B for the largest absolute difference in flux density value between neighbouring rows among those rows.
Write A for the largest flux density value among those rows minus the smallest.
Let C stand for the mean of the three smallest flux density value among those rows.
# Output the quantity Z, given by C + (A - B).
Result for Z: 11.4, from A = 1.3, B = 0.70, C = 10.8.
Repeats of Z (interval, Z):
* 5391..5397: 11.2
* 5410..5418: 10.9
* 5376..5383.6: 11.0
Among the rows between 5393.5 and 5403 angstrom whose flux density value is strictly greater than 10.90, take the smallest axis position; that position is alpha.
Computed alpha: 5394.10 angstrom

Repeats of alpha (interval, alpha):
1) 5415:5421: 5415.26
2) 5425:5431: 5426.49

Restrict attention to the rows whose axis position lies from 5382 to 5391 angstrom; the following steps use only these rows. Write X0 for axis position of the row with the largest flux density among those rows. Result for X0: 5389.14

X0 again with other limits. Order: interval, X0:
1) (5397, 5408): 5401.56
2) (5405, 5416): 5407.78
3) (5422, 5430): 5428.99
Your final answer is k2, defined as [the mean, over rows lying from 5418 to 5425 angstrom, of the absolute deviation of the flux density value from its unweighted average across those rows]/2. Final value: 0.15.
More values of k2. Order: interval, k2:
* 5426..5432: 0.17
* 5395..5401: 0.14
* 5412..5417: 0.14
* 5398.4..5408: 0.18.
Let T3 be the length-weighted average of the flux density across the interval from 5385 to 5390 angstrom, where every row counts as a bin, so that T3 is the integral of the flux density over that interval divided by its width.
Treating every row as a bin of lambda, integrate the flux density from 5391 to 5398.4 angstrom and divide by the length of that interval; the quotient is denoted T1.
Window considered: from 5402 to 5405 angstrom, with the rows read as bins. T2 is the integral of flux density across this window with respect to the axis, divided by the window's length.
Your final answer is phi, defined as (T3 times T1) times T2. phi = 1407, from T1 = 11.2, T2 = 10.96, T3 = 11.5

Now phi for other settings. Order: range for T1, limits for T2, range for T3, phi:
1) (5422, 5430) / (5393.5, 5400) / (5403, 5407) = 1338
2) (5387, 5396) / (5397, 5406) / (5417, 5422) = 1398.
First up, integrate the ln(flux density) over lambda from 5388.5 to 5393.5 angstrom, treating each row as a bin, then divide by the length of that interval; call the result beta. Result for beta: 2.44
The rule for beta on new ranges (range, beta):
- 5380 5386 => 2.38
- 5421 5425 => 2.38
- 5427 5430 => 2.46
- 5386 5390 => 2.44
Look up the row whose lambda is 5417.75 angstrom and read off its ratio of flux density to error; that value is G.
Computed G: 23.8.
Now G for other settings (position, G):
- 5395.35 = 24.5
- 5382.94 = 23.7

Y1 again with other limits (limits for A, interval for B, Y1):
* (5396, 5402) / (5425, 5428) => 100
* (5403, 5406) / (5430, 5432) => 92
